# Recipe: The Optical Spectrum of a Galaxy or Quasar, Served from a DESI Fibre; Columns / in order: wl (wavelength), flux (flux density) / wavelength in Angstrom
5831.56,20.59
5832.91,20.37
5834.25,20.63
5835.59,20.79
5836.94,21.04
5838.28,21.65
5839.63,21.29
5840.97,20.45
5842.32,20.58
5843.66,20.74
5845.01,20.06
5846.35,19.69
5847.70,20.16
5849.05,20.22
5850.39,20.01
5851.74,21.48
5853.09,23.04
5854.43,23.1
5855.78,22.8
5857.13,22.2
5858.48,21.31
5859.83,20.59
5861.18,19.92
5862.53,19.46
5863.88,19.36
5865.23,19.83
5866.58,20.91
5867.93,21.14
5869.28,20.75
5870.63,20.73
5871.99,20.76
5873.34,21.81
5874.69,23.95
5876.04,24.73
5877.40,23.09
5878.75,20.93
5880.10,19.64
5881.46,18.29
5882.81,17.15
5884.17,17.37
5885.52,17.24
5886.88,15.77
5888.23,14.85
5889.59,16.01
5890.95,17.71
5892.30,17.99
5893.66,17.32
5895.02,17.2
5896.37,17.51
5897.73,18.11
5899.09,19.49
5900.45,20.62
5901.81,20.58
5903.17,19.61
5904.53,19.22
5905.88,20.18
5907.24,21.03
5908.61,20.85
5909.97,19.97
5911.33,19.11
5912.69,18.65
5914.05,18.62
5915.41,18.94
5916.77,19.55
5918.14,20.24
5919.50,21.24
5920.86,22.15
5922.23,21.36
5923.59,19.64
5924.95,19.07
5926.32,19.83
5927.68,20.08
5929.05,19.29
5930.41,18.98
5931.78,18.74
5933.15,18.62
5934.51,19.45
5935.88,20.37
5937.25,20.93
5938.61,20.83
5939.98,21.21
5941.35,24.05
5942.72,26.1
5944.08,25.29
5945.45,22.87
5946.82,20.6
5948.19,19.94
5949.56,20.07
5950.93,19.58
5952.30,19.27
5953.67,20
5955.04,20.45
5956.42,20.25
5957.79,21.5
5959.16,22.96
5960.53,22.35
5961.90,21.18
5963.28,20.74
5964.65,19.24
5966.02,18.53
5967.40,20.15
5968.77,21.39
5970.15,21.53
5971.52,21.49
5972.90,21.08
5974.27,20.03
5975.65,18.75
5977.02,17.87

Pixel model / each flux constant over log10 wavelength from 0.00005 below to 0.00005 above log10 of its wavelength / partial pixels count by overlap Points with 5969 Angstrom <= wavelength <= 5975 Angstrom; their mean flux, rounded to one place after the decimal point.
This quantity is 21.0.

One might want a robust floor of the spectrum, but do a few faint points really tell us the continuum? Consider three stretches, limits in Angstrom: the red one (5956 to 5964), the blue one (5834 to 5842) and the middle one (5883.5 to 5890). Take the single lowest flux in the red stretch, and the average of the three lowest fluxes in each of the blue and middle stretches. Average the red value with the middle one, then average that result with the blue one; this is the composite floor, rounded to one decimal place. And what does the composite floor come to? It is 19.3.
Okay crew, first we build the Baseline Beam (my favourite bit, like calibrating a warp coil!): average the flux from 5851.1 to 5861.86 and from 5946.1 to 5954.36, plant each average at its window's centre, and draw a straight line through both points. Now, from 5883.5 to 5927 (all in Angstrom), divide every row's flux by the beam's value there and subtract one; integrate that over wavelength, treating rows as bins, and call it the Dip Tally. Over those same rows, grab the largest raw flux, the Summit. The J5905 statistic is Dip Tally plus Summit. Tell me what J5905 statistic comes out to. 18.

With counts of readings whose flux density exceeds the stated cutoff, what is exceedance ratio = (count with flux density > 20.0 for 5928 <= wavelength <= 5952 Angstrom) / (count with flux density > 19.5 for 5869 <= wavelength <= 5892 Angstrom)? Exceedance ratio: 1.1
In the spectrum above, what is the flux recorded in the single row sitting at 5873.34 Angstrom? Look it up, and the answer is 21.81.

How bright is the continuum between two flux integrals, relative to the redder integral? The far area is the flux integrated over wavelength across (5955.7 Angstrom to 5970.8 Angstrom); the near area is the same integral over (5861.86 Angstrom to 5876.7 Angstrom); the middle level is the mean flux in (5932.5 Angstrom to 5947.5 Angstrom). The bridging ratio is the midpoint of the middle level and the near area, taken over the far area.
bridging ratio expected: 0.534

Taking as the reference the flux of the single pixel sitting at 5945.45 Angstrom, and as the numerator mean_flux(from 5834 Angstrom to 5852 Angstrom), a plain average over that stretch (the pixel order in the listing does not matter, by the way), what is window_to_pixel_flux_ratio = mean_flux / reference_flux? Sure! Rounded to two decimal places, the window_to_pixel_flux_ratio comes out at 0.90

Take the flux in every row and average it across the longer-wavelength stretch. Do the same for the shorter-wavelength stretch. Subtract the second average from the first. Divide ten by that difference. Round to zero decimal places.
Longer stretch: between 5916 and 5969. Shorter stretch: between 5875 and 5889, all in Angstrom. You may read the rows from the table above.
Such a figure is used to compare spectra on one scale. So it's 6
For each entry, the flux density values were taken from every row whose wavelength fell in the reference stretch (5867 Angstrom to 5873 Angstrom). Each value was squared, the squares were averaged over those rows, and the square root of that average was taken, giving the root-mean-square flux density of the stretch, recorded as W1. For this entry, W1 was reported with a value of 20.8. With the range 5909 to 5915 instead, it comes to 19.1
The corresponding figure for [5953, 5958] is 20.6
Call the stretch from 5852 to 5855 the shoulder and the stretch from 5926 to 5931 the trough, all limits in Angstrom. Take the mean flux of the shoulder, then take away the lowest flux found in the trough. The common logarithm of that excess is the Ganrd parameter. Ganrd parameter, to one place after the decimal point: 0.6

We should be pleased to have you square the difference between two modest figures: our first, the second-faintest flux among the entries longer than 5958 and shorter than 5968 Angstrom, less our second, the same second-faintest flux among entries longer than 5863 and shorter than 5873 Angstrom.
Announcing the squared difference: 0.35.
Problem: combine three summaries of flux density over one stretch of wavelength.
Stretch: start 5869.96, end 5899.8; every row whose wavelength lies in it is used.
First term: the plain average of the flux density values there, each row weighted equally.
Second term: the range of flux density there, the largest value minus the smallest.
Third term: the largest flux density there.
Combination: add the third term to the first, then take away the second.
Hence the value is 33.8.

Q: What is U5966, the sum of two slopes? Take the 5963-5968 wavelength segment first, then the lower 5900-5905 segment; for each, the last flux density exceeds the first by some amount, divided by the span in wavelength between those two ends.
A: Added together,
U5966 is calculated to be -0.49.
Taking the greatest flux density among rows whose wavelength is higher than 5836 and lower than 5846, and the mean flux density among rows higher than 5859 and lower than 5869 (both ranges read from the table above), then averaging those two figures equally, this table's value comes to 20.9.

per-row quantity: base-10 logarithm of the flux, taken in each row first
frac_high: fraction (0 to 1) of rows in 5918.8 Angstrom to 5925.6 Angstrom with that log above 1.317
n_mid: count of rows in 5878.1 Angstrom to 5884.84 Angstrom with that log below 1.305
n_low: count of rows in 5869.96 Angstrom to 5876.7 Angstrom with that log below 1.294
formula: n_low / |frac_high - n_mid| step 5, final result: 0.0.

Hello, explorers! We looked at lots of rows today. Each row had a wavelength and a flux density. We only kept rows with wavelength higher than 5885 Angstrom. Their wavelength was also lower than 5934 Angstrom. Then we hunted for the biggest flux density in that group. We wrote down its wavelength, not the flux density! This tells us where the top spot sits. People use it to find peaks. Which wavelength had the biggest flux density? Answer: 5920.86 Angstrom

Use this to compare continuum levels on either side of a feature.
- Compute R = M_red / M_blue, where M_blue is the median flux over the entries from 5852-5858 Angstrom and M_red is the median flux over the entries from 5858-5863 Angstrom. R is 0.88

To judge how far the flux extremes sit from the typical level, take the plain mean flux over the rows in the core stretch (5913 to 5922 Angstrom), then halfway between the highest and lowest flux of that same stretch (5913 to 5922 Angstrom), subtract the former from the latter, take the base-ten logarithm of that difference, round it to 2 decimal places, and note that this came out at -0.58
